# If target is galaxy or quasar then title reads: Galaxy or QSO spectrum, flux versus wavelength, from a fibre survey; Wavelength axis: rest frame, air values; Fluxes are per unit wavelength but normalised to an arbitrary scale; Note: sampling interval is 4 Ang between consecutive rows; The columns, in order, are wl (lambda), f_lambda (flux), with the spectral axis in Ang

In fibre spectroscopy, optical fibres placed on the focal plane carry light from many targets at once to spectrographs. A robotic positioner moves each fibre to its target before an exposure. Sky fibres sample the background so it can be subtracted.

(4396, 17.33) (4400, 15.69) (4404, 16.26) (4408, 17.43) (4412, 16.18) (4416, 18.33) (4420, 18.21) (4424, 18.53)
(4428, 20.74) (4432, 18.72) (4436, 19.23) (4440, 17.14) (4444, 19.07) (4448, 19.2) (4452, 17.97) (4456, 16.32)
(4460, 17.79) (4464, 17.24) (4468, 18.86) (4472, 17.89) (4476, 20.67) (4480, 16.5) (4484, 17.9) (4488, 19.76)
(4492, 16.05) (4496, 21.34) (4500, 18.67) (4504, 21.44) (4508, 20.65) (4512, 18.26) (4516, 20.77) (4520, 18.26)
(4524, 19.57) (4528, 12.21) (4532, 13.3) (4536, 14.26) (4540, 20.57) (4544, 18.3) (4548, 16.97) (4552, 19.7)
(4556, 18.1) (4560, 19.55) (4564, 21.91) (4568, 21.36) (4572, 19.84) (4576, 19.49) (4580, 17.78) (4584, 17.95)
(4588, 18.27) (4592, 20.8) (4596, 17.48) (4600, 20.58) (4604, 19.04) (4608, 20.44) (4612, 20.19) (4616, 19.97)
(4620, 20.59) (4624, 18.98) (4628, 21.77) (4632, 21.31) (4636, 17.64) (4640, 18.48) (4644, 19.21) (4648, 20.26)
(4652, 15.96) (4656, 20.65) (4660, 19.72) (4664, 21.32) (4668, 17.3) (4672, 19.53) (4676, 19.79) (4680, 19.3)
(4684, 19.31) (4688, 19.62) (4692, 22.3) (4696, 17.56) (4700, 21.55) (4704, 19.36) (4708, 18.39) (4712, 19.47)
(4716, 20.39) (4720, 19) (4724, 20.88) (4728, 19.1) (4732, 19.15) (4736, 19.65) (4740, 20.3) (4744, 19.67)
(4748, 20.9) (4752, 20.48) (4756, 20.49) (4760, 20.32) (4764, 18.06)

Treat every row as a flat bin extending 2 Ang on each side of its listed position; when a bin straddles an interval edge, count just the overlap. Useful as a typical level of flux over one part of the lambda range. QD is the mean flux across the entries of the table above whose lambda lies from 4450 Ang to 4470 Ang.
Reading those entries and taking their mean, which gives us 18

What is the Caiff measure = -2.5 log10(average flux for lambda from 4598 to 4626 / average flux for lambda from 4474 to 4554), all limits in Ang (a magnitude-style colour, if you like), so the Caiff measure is -0.10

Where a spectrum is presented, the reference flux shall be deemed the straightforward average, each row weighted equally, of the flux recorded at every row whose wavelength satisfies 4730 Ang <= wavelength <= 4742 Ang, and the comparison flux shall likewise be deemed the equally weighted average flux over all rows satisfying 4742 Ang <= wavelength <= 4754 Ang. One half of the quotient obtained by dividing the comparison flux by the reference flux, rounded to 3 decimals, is 0.516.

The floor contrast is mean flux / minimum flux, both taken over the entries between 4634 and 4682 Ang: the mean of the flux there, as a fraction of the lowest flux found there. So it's 1.20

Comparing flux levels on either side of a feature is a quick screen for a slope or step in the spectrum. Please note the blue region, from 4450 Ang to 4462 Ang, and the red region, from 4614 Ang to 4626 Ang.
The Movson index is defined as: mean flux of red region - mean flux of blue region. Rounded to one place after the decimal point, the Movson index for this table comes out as 2.5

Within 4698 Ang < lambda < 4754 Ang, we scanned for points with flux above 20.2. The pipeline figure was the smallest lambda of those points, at 4700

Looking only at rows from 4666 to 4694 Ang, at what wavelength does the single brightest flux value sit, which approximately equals 4692 Ang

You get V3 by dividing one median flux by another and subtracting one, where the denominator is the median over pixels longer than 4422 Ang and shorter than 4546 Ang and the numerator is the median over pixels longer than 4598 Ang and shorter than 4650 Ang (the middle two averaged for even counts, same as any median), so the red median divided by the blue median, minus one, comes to 0.09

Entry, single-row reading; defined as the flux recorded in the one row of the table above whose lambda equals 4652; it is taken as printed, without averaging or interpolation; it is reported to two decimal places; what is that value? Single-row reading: 15.96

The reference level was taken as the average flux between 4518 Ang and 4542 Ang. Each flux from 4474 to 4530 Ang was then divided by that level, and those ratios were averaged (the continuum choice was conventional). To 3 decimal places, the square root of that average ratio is 1.070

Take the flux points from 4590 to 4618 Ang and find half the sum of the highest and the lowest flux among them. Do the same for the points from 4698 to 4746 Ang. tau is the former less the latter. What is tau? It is -0.8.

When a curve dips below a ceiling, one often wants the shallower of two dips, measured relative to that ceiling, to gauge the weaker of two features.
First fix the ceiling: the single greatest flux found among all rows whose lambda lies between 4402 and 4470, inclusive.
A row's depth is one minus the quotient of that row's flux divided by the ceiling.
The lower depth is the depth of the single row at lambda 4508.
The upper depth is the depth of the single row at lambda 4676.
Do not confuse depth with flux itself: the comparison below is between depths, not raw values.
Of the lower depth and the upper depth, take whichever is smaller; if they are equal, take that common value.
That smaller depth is 0.00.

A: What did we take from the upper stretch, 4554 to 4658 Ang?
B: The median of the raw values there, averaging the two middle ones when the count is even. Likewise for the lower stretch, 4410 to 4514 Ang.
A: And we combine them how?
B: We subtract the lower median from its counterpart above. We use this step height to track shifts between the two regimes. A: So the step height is 1.3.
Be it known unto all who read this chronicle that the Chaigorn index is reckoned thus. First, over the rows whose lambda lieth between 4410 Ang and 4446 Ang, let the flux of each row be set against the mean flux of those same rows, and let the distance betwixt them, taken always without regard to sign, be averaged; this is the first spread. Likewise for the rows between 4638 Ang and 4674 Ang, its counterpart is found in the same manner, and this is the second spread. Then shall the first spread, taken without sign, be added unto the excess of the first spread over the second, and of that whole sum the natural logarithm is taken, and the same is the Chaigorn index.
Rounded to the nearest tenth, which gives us -0.7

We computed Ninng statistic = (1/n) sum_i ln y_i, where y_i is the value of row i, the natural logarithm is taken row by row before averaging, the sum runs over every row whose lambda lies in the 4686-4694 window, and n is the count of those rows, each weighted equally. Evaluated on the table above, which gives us 3.04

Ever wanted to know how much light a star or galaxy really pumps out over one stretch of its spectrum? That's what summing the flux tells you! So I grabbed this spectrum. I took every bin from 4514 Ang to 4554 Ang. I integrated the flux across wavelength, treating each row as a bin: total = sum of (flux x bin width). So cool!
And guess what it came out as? 696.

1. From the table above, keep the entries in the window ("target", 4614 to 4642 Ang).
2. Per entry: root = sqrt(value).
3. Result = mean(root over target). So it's 4.45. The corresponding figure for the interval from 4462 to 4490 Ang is 4.29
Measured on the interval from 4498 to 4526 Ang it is 4.43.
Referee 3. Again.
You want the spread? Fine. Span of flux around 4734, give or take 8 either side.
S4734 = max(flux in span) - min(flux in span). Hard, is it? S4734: 1.2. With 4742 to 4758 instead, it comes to 1.2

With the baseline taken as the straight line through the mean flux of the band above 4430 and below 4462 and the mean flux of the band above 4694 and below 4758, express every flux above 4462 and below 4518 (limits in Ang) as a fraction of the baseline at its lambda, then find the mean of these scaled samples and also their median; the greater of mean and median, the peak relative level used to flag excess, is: 1.03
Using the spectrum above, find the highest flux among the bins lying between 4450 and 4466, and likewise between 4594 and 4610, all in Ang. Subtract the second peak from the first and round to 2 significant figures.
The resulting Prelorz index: -2.6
